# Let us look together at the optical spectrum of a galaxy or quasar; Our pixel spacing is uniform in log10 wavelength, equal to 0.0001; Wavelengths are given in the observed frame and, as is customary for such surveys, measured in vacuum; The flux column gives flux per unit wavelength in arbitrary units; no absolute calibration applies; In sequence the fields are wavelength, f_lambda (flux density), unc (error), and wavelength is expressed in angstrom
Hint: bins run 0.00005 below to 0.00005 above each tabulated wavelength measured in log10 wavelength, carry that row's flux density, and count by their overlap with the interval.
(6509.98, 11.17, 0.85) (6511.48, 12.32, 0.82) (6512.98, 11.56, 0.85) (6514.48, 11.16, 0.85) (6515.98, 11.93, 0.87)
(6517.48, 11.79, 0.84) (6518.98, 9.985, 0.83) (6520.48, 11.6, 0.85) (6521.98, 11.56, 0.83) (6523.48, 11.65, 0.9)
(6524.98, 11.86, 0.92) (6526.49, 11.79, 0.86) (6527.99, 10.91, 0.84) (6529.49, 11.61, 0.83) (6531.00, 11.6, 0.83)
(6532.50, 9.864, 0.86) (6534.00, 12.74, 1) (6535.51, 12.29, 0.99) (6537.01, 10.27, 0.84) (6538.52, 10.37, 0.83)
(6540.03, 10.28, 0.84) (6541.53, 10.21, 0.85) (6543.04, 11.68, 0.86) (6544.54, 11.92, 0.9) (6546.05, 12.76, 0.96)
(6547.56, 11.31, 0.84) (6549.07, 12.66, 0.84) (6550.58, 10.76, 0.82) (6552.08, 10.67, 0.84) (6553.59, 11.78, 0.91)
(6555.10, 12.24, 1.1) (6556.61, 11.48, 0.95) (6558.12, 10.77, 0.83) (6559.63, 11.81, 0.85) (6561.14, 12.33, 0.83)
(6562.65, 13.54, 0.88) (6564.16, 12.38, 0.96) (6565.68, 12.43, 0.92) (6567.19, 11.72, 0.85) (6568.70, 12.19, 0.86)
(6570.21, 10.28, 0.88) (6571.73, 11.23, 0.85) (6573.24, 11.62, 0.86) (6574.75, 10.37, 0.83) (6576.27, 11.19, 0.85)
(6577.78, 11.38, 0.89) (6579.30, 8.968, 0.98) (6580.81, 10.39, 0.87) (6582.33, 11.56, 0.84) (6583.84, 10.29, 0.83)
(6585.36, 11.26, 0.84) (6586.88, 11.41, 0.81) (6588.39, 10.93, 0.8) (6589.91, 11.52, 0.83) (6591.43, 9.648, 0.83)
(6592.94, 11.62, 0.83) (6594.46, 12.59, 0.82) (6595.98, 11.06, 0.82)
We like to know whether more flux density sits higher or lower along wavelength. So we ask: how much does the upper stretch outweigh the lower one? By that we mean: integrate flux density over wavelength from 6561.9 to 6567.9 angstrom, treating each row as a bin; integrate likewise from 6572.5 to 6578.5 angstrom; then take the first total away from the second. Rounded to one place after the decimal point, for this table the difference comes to -8.2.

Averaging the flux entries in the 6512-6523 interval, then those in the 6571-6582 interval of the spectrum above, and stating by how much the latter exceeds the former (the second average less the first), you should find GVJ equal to -0.6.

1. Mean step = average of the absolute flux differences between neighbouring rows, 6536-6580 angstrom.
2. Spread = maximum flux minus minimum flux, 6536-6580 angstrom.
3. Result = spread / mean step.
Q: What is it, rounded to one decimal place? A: 5.4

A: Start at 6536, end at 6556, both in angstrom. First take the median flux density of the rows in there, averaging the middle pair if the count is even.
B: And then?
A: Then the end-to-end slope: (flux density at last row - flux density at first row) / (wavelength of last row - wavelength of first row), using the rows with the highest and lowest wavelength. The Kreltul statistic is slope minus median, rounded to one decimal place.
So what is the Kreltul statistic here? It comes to -11.2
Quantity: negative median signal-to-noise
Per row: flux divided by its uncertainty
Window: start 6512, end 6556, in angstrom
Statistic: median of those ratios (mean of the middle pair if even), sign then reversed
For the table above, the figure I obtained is -13.1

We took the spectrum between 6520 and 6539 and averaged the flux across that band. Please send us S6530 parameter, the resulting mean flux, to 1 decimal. 11.4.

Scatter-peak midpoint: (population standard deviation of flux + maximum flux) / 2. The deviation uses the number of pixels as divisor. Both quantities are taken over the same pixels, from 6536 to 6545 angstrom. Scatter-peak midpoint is 6.3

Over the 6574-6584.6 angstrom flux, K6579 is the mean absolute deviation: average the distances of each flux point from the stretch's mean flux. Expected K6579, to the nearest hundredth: 0.67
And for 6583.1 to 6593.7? 0.57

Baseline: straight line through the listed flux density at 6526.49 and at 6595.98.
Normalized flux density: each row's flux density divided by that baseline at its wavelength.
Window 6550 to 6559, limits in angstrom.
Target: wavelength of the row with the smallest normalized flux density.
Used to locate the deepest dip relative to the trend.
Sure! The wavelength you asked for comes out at 6552.08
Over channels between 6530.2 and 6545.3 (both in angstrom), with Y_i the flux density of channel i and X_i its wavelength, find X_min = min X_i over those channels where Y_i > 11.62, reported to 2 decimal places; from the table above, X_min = 6534.00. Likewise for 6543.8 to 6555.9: 6544.54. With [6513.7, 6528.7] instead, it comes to 6515.98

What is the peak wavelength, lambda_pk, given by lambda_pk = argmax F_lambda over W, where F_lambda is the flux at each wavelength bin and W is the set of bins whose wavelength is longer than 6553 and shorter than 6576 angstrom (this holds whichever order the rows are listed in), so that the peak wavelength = 6562.65 angstrom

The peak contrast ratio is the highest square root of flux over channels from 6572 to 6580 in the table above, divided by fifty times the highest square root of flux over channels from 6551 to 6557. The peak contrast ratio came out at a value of 0.0195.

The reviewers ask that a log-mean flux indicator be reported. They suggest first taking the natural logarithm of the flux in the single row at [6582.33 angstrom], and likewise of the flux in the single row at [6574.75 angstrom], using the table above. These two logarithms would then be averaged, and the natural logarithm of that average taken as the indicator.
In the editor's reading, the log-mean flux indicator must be 0.873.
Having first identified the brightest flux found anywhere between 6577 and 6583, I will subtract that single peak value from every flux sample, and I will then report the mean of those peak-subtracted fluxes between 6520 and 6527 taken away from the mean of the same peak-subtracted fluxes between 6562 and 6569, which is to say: 0.76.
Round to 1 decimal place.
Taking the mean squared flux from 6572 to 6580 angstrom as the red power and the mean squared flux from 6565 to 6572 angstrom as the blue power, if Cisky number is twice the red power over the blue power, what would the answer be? 1.7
